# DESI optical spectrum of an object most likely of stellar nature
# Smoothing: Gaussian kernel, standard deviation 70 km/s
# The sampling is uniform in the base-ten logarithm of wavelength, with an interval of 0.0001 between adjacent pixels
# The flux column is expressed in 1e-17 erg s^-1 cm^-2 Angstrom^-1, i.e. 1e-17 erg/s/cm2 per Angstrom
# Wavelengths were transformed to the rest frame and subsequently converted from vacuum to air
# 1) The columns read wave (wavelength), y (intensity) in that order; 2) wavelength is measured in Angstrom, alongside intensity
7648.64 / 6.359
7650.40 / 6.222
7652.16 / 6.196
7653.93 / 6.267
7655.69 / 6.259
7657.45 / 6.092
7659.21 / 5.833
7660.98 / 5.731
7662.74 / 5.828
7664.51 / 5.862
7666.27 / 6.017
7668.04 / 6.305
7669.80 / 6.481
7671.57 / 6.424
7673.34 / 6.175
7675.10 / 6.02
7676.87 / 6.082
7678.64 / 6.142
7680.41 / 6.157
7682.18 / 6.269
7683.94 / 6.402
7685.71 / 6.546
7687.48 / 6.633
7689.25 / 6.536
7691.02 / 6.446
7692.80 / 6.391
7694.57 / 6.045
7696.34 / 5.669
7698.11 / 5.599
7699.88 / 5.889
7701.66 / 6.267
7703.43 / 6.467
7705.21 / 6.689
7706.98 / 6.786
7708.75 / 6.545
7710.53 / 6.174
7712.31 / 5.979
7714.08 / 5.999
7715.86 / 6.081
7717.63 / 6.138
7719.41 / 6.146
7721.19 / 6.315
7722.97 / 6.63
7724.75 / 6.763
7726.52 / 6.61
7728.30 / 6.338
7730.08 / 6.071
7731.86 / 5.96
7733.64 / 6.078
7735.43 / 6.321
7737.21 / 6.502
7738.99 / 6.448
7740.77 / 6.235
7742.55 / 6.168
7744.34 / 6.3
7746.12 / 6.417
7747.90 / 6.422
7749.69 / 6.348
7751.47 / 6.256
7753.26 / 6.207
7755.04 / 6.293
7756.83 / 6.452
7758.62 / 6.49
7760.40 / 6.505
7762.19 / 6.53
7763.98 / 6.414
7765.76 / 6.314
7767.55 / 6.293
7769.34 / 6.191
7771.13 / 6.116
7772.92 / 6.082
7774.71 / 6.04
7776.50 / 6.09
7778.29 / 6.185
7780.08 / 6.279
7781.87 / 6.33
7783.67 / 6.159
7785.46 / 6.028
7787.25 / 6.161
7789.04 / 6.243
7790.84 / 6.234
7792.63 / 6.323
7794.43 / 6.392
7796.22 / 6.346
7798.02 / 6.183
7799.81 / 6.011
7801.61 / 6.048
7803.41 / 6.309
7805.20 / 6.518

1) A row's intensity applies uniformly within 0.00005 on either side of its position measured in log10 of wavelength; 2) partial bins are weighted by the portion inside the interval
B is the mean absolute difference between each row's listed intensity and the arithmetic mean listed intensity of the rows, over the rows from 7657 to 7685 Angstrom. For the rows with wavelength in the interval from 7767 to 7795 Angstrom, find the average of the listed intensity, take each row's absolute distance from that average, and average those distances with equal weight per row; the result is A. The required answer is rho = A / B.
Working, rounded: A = 0.09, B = 0.18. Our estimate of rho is 0.5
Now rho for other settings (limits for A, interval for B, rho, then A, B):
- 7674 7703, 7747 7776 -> 1.9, 0.24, 0.12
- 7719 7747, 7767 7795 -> 1.9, 0.17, 0.09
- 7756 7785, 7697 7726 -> 0.5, 0.14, 0.28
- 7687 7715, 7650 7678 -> 1.7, 0.31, 0.18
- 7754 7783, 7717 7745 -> 0.7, 0.13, 0.18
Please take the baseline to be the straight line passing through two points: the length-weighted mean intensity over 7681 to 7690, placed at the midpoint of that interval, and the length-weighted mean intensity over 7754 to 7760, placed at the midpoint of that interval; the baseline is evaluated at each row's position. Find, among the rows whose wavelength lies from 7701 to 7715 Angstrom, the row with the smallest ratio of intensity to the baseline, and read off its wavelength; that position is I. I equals 7712.31 Angstrom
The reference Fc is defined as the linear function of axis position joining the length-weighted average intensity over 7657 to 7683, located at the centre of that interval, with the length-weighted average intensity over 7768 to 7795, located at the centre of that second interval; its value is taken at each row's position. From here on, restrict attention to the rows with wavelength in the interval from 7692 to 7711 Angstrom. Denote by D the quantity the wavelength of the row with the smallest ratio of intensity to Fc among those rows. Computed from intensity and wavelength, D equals 7698.11 Angstrom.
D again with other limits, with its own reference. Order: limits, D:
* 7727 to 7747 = 7731.86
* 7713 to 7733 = 7731.86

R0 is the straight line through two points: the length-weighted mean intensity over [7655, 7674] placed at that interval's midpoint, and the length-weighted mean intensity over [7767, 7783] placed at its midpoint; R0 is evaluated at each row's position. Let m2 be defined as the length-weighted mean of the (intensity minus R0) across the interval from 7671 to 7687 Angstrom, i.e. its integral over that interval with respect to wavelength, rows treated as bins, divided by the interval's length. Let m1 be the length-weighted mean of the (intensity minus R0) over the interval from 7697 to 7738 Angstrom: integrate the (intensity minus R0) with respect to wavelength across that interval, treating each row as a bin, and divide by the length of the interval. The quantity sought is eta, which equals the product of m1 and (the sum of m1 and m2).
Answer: 0.042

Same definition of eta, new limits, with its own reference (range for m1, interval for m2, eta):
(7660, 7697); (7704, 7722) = 0.027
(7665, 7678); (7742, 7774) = 0.030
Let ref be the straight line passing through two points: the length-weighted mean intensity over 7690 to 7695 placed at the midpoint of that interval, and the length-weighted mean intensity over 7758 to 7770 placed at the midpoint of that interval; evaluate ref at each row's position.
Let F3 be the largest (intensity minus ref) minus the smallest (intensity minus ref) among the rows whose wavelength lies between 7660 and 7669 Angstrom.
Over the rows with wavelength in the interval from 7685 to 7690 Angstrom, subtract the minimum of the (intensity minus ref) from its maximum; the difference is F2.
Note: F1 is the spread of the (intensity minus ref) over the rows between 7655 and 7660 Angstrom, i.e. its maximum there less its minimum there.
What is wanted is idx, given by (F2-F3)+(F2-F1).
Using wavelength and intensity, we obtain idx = -0.8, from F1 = 0.43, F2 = 0.1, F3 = 0.57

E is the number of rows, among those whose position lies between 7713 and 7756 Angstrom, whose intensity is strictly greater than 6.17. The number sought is 16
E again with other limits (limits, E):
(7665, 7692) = 10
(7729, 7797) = 27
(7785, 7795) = 4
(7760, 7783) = 9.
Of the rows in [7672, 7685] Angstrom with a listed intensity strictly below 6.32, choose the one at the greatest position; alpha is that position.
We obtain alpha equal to 7682.18 Angstrom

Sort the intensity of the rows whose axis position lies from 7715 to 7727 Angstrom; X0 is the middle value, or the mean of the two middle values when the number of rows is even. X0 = 6.315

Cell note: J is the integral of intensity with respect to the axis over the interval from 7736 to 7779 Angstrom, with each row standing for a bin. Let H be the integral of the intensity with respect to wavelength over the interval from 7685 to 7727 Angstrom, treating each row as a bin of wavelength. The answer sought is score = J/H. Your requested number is 1.02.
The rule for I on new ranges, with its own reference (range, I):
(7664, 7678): 7664.51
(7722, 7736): 7731.86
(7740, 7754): 7742.55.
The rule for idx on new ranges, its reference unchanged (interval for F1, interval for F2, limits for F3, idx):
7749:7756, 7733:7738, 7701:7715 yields -0.1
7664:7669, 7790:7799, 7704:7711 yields -0.6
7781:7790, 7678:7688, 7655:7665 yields 0.1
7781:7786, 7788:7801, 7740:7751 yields 0.2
